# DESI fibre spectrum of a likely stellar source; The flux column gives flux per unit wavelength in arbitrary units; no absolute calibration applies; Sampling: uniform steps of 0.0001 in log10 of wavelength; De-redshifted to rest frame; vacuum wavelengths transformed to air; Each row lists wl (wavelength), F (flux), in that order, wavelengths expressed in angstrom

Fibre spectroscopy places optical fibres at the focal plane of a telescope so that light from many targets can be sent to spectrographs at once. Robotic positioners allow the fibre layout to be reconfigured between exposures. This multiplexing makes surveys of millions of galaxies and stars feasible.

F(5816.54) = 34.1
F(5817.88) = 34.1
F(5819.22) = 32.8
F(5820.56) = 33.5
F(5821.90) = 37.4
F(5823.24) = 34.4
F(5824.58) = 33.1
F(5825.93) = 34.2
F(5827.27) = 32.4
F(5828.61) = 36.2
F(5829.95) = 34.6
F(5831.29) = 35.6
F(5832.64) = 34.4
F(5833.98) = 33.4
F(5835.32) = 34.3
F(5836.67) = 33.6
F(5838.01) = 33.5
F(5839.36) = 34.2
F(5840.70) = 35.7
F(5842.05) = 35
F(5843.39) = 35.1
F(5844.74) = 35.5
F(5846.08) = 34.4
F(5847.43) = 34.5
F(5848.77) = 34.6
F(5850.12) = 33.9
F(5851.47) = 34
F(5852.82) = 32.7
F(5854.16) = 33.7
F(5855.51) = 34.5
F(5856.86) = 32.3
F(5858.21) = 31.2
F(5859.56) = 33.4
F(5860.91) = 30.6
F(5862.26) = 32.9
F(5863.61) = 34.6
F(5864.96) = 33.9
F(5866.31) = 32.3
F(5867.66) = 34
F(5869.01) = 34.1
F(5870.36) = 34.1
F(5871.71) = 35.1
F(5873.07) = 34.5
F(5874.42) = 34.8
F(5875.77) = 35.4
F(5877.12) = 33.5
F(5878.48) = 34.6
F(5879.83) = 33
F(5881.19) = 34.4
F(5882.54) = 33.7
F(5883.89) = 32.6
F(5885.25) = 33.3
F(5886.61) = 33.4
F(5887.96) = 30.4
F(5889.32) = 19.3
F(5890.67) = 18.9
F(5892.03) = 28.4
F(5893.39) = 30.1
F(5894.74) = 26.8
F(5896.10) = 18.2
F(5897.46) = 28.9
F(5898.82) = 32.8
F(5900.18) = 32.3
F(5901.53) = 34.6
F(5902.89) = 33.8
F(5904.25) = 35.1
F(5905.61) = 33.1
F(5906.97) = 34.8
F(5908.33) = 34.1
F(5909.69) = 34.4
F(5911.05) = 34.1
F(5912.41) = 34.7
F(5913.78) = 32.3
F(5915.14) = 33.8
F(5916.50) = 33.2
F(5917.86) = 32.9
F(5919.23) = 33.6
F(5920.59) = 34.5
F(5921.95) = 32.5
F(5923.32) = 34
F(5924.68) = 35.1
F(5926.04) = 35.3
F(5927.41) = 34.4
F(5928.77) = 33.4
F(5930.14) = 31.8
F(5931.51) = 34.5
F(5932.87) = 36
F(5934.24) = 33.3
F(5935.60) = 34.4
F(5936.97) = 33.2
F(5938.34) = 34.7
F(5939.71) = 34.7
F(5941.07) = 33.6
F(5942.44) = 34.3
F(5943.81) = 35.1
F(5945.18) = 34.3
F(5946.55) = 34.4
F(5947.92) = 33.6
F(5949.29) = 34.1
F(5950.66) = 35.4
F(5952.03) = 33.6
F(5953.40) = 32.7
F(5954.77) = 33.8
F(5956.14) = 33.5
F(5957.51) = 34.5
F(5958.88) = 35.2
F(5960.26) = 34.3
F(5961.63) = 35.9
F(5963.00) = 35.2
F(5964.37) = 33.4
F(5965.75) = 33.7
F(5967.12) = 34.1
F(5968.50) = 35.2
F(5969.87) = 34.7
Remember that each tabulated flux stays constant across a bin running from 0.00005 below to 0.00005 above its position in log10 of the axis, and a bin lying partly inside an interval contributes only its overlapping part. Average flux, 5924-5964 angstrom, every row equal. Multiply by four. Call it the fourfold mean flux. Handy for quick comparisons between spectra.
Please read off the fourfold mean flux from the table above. 137.1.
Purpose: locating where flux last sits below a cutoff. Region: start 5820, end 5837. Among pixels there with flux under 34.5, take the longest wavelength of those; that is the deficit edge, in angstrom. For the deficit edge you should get 5836.67 angstrom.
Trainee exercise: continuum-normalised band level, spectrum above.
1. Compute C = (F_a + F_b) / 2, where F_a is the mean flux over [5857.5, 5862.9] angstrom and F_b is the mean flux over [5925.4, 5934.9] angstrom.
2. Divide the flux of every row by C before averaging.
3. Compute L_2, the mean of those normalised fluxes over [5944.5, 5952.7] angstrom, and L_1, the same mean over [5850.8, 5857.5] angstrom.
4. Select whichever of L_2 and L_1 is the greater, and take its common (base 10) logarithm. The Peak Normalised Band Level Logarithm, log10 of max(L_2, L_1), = 0.015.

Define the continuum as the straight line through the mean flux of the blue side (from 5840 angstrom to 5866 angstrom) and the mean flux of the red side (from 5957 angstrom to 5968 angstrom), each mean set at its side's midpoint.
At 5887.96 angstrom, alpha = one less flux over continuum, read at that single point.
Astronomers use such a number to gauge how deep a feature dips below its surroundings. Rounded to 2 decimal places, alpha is 0.11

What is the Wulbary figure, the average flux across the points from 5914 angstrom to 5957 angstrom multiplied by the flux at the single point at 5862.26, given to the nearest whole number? 1118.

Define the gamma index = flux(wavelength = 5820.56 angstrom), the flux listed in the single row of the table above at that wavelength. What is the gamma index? 33.5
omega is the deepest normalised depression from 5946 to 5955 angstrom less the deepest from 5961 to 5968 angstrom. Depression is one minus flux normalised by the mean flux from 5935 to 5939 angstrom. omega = 0.021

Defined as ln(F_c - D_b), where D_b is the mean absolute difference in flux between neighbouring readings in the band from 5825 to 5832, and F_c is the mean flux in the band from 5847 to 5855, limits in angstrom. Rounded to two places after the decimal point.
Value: 3.46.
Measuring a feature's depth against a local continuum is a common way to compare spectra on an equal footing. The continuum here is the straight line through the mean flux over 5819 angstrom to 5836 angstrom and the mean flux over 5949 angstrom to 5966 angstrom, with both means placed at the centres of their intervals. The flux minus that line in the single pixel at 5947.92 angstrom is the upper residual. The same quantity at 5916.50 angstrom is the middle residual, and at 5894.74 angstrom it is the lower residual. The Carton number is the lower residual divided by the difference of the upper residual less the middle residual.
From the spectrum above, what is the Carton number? -18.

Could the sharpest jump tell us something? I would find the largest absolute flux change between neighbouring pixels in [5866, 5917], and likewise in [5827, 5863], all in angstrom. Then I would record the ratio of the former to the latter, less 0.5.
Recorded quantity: 2.4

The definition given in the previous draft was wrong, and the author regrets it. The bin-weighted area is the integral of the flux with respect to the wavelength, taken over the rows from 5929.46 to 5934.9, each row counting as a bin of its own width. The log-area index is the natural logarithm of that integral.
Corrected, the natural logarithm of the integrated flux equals 5.22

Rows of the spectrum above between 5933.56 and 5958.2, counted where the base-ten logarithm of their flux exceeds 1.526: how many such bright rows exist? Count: 14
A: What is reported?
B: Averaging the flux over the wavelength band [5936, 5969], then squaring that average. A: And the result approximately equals 1174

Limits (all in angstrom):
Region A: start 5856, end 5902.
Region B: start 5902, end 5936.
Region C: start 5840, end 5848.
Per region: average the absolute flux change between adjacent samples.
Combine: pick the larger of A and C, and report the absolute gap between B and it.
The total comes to 1.2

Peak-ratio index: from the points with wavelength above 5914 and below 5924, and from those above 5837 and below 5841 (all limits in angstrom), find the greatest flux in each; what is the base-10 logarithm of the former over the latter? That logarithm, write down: -0.015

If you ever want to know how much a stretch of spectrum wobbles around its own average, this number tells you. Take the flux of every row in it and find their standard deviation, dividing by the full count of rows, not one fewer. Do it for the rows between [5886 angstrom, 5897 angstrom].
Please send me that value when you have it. 5.6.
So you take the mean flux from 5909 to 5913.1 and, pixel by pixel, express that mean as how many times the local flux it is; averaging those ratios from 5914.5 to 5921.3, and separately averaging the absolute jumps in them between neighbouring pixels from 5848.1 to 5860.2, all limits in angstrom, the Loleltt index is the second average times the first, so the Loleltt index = 0.038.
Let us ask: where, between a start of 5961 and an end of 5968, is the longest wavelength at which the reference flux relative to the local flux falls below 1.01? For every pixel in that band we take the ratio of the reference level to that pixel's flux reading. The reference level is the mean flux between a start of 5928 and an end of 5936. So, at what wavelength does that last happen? 5967.12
